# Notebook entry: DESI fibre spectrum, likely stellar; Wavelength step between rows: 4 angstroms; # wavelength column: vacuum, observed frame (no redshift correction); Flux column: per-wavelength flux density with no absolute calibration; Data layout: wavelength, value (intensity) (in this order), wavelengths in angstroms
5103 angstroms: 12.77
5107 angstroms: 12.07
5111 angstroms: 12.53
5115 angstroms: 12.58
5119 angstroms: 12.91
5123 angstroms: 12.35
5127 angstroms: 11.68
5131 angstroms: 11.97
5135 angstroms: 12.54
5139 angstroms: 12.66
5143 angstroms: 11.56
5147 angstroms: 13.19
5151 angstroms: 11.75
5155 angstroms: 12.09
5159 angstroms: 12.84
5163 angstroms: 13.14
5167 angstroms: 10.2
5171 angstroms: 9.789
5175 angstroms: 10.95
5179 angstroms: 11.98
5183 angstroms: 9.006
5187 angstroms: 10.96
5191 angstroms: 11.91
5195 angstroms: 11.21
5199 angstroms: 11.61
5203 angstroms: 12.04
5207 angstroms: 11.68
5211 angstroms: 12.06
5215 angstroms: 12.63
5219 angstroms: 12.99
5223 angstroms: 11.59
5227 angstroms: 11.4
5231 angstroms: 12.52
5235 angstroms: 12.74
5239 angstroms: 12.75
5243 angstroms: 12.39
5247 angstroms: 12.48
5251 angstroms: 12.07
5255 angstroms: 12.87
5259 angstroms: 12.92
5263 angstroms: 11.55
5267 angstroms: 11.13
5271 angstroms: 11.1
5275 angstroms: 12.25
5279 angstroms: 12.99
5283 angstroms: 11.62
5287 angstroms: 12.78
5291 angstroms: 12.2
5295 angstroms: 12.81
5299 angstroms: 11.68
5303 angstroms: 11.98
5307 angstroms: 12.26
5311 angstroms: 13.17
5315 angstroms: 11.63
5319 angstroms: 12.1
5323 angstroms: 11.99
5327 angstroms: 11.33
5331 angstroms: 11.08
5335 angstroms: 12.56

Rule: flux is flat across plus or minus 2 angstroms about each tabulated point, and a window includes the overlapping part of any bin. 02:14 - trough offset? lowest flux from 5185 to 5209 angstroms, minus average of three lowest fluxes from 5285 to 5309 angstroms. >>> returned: -1.0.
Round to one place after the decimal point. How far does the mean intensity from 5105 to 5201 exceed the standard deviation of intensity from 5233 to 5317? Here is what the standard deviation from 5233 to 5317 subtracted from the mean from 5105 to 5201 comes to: 11.2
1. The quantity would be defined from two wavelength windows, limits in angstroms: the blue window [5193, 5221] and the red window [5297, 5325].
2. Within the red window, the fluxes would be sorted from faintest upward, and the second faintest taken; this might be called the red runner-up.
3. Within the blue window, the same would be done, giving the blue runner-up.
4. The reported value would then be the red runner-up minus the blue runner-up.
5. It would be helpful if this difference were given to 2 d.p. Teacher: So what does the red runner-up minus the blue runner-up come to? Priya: 0.07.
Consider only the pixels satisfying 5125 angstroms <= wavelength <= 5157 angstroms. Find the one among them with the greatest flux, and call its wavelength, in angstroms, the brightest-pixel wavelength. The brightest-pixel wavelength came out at 5147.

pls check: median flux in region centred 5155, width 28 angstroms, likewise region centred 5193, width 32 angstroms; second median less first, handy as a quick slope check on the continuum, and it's -0.4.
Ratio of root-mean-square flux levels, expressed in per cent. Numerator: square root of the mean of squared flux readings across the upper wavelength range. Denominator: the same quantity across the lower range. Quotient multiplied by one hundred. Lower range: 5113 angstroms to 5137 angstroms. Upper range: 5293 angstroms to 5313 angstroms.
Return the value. 100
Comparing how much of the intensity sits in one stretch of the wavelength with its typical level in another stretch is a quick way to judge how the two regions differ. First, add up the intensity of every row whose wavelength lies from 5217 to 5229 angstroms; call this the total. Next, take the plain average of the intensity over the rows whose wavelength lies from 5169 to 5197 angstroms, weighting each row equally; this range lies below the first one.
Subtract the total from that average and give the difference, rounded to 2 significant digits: -25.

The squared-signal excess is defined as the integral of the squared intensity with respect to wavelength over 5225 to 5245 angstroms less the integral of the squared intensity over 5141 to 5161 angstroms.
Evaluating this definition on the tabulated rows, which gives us 34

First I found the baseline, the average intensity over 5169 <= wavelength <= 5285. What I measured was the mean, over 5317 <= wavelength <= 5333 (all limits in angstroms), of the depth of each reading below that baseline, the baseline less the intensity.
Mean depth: 0.21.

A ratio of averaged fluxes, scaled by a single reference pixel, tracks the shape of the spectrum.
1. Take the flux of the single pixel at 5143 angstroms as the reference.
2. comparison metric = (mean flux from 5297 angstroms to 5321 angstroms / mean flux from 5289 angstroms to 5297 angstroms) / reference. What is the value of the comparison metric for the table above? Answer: 0.0840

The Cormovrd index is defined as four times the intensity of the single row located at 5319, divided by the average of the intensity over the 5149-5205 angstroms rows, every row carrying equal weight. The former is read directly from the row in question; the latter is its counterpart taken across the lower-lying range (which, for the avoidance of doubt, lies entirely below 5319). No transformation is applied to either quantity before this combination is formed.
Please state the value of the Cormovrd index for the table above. 4.25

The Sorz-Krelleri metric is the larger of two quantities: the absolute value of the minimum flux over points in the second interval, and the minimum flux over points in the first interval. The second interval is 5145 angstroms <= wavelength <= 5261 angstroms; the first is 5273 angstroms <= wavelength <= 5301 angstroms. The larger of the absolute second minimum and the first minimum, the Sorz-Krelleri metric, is 11.6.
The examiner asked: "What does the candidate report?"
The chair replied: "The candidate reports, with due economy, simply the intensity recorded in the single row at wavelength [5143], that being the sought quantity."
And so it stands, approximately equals 11.56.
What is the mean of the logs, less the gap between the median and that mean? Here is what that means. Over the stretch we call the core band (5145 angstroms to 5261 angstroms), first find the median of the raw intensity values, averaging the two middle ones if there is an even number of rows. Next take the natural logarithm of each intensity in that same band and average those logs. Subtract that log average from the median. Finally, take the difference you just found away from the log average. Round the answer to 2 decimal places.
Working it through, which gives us -7.11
